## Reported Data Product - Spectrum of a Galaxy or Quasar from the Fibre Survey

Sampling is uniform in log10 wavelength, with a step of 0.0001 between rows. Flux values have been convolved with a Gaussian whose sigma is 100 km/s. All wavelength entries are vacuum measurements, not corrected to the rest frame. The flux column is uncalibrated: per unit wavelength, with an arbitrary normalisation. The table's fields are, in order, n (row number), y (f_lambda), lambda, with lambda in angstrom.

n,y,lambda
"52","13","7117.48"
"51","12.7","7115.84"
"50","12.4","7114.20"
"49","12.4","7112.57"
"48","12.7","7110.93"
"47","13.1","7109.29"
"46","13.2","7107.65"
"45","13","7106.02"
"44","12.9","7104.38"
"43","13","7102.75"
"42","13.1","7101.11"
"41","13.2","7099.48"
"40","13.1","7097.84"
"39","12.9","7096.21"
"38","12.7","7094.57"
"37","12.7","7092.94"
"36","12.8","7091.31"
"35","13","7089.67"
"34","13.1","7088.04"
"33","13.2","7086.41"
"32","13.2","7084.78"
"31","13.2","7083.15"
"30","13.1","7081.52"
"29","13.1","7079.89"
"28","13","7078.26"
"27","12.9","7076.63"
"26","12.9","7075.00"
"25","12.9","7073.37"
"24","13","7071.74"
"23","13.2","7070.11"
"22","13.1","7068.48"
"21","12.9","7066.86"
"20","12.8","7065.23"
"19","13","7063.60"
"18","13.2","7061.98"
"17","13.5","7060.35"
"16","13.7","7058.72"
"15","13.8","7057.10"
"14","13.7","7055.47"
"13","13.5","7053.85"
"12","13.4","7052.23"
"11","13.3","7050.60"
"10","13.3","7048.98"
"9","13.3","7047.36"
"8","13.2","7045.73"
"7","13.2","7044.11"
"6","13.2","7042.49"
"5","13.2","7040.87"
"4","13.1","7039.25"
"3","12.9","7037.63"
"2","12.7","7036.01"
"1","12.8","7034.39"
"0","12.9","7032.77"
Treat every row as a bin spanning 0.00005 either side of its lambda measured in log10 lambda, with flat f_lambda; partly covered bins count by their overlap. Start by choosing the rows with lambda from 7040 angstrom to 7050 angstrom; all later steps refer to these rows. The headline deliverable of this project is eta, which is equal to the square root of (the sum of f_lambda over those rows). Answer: 8.91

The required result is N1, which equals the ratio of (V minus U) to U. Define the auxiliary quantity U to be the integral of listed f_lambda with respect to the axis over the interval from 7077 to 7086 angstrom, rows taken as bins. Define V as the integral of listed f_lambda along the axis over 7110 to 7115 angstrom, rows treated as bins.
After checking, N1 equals -0.47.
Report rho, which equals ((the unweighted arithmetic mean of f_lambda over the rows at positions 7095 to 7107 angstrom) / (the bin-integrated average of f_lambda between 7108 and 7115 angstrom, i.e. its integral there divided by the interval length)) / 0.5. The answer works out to 2.05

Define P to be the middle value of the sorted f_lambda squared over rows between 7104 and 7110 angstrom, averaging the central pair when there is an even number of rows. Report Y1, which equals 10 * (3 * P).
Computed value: 5109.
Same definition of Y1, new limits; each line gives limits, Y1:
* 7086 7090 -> 5148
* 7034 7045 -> 5148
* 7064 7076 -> 4992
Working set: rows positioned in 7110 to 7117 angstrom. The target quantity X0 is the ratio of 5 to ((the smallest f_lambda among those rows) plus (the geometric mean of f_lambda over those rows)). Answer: 0.200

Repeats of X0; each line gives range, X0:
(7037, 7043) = 0.192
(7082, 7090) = 0.191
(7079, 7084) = 0.191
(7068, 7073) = 0.192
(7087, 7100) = 0.195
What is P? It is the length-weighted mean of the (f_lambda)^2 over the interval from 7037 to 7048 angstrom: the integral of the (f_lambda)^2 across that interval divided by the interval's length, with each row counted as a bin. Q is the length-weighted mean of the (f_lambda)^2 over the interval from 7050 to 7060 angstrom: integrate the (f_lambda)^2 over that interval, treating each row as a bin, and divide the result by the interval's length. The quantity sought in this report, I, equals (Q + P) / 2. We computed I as 179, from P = 173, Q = 184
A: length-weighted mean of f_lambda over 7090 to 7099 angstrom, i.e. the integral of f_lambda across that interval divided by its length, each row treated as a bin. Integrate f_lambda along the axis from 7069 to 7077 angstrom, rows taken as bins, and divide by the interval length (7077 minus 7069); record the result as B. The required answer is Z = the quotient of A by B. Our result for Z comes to 0.99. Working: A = 12.9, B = 13.0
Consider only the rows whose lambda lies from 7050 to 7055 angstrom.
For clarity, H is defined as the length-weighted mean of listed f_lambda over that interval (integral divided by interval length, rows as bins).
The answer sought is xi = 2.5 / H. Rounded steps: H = 13.4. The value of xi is 0.1861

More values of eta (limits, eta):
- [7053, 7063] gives 9.02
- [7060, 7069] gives 8.86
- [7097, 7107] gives 8.85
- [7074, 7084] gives 8.84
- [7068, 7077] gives 8.83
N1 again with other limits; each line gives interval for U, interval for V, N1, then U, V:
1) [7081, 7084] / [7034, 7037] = -0.03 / 39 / 38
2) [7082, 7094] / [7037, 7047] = -0.16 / 156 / 131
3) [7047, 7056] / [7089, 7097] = -0.15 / 121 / 102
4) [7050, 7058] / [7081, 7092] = 0.33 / 108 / 144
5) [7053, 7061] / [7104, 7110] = -0.28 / 109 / 78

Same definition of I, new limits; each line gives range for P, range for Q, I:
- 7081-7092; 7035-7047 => 171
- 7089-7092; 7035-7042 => 167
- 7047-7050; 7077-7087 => 175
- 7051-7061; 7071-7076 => 176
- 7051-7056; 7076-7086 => 177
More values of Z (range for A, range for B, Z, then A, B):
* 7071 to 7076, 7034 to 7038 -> 1.01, 12.9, 12.8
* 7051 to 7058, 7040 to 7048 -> 1.03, 13.6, 13.2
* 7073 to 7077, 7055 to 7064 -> 0.96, 12.9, 13.5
